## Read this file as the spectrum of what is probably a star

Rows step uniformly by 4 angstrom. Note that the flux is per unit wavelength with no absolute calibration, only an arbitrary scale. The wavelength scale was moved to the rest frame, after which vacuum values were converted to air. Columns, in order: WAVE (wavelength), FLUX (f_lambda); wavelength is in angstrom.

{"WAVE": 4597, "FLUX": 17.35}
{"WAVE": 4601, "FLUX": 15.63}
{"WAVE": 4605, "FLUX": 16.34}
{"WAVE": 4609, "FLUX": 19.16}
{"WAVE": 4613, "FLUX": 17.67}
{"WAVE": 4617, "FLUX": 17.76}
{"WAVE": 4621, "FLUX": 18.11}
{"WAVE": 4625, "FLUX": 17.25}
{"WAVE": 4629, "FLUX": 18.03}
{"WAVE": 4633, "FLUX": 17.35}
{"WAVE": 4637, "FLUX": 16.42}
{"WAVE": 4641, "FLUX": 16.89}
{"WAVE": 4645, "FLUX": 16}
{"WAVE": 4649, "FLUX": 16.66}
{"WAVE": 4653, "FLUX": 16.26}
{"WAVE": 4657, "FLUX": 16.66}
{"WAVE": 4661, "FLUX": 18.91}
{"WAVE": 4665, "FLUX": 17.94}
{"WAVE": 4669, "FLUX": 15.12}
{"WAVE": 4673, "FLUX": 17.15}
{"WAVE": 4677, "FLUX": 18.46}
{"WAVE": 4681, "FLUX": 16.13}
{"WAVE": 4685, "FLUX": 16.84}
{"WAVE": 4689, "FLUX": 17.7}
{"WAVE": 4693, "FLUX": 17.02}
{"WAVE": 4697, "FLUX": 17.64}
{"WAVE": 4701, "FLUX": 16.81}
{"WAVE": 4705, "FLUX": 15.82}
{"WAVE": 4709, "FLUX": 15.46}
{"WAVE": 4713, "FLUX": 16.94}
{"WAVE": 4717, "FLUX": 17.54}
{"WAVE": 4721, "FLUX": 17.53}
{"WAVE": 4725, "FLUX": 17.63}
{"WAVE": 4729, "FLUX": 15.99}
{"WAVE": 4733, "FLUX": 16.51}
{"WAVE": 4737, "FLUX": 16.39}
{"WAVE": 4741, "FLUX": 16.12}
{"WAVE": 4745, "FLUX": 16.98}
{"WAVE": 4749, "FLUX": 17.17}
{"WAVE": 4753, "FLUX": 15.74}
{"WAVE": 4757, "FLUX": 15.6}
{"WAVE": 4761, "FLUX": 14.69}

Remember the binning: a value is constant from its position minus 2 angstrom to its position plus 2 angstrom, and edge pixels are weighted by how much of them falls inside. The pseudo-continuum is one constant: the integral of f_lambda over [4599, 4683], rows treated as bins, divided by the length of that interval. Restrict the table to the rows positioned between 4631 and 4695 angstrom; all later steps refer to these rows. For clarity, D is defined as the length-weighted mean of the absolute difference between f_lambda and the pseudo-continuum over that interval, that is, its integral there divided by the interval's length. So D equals 0.75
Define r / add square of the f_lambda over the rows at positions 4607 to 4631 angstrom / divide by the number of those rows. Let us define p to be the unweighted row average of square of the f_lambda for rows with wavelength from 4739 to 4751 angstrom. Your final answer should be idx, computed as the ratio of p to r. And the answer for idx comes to 0.87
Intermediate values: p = 281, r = 324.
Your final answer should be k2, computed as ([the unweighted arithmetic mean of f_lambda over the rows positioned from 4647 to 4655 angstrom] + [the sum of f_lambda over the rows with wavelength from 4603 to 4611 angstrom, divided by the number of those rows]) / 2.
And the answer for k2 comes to 17.1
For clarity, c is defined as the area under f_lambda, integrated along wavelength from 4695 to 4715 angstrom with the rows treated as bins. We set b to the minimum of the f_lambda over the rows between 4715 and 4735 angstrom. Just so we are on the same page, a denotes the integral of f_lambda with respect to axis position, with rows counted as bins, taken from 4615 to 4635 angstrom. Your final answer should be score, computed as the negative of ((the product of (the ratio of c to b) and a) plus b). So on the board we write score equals -7337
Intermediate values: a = 354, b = 15.99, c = 331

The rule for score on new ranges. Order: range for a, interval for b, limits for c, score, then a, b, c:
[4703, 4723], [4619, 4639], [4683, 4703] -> -6997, 333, 16.42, 344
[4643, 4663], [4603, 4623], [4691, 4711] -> -6862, 338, 16.34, 331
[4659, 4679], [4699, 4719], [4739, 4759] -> -7413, 350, 15.46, 326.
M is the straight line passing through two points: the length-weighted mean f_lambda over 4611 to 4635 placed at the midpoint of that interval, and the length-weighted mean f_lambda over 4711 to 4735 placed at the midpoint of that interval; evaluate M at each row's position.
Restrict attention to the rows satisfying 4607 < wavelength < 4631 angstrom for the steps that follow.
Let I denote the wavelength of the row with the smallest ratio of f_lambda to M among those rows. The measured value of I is 4625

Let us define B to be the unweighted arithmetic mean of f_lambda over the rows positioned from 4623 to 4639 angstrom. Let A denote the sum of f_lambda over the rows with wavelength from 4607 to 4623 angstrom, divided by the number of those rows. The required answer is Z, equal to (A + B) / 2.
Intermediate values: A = 18.2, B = 17.3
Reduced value 17.7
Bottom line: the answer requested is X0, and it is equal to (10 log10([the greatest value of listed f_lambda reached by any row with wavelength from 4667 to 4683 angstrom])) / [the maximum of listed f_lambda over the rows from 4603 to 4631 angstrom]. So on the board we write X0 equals 0.66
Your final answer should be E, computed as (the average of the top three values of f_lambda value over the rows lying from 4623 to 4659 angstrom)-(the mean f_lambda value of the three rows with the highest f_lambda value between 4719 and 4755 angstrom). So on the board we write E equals 0.1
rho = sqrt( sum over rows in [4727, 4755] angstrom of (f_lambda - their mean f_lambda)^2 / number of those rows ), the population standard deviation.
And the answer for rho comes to 0.48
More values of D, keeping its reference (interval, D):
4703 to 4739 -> 0.78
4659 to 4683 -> 1.16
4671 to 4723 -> 0.63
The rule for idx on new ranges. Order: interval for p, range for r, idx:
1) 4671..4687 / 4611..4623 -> 0.93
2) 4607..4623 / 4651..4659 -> 1.22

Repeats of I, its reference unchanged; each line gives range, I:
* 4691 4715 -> 4709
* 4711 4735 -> 4729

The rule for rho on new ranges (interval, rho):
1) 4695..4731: 0.81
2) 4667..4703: 0.91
